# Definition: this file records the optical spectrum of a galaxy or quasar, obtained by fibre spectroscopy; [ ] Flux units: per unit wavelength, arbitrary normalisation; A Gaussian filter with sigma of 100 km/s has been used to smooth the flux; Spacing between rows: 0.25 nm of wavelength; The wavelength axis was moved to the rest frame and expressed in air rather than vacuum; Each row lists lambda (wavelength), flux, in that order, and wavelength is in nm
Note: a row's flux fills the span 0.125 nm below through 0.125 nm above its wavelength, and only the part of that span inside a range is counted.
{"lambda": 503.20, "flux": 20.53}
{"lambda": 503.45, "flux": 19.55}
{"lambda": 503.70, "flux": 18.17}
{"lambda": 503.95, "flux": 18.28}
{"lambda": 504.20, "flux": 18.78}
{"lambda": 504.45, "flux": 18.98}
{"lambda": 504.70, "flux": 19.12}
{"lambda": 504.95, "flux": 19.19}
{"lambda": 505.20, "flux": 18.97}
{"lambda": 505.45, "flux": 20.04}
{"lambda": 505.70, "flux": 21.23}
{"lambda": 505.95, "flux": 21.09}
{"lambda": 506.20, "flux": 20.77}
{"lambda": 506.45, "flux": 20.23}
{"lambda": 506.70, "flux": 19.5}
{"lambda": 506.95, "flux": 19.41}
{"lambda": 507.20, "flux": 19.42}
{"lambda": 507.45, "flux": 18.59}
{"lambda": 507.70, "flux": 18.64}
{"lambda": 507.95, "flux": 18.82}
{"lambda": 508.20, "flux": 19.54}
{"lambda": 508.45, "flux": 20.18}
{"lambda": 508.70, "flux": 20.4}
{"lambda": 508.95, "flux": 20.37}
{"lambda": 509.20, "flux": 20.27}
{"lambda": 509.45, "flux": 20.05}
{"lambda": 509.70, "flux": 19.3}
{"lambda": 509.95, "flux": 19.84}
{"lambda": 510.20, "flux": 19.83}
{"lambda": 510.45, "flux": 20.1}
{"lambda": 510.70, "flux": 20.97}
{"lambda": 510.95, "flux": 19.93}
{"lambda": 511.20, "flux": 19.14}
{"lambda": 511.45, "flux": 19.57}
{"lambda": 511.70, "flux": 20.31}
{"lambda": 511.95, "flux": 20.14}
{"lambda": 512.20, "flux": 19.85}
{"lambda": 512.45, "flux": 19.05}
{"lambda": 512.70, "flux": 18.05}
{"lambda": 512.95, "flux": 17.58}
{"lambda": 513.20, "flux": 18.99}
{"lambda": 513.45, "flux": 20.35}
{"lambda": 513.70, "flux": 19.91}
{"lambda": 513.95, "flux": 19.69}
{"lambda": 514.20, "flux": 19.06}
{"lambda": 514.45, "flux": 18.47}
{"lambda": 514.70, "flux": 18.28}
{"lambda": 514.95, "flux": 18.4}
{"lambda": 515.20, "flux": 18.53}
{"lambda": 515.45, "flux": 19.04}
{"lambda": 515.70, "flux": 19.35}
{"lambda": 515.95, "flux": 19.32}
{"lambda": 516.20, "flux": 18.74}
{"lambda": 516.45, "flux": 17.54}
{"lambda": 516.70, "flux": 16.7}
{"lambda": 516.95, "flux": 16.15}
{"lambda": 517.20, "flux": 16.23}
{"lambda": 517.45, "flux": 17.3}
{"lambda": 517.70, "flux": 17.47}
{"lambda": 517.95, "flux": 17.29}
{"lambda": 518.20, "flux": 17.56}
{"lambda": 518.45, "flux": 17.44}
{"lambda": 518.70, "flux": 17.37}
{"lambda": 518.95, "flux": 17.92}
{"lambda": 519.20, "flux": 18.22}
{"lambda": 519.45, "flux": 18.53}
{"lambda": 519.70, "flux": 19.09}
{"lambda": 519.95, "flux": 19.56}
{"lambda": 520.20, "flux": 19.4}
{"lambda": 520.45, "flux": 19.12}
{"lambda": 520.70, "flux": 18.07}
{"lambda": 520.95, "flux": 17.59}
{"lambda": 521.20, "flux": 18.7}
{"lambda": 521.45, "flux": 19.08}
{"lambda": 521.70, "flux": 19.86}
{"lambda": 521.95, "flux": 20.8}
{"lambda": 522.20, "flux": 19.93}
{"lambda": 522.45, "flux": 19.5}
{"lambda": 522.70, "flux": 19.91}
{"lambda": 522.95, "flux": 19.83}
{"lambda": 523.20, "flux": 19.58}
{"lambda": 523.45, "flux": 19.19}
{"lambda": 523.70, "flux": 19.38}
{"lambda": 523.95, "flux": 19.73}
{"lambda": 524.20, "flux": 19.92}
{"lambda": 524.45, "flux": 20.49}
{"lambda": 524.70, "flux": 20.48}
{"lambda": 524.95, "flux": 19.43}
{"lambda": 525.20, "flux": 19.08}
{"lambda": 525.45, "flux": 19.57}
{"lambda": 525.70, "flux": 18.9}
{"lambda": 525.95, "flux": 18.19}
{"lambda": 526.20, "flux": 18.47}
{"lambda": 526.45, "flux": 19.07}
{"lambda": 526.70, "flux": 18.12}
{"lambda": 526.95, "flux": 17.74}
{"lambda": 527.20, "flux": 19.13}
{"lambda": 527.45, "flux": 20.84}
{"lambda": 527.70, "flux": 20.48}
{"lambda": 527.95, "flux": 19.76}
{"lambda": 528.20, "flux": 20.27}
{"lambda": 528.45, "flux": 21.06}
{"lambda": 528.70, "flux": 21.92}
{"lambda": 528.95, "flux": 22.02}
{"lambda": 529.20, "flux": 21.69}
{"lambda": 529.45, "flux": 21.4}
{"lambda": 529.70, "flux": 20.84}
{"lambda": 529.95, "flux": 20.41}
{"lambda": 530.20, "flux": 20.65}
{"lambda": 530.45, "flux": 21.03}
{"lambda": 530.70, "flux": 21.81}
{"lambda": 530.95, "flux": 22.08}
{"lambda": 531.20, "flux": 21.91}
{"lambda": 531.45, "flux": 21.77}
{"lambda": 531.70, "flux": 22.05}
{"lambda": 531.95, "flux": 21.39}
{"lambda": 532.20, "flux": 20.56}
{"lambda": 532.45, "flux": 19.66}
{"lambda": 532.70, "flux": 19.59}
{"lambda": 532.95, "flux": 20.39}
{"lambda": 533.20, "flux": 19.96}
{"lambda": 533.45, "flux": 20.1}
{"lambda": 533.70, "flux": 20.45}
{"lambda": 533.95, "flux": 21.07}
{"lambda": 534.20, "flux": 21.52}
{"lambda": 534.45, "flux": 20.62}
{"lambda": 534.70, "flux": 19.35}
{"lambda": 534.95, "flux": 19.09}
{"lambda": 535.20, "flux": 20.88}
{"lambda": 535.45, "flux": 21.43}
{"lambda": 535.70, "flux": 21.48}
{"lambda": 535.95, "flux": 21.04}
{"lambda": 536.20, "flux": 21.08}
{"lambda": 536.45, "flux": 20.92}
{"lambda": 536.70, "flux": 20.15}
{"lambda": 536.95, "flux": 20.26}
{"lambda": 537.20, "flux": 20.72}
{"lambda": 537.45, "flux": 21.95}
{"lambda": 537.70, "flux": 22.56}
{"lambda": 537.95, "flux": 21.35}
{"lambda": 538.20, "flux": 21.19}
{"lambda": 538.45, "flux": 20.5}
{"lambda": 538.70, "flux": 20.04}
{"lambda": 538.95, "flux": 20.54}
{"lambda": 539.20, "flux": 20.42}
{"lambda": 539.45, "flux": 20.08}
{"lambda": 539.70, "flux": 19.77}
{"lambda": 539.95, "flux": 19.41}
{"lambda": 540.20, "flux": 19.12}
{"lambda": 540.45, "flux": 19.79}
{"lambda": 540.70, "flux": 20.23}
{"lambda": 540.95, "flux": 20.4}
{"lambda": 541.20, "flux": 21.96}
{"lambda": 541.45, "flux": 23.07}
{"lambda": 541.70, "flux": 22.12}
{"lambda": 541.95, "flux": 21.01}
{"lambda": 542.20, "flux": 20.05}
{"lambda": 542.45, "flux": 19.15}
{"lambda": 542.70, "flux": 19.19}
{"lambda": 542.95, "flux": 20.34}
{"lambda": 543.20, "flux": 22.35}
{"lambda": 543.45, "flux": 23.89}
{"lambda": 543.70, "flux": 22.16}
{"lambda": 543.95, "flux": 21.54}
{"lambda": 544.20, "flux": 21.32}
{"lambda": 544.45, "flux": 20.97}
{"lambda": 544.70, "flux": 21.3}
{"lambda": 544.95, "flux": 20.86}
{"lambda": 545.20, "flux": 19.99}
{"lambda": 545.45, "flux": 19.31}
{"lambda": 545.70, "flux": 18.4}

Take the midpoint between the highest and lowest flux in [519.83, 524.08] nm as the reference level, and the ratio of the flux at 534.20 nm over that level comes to 1.12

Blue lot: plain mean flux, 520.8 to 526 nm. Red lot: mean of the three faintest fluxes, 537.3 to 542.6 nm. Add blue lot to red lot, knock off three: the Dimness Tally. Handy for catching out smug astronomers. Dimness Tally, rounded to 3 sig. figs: 35.7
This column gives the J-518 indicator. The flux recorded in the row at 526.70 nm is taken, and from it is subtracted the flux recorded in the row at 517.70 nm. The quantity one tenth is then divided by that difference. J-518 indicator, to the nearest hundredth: 0.15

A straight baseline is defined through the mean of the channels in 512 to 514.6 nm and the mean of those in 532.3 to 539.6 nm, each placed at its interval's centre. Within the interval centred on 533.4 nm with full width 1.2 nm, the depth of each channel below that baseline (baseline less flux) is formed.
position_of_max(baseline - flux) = 533.20 nm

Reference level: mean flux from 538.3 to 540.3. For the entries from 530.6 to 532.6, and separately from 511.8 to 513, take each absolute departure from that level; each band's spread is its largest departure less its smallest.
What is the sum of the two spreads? 4.0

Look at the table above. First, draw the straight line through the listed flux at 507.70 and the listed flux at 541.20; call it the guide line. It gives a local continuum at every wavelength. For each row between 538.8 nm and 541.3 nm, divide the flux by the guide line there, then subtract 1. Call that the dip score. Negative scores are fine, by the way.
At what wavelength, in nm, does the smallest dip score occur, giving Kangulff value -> 540.20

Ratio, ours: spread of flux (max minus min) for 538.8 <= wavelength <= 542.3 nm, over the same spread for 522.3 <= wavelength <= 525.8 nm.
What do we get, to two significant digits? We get 2.5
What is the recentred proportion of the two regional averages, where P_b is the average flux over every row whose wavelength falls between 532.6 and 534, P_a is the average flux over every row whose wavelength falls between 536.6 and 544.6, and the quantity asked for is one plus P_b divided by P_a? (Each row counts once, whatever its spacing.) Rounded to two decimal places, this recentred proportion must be 1.97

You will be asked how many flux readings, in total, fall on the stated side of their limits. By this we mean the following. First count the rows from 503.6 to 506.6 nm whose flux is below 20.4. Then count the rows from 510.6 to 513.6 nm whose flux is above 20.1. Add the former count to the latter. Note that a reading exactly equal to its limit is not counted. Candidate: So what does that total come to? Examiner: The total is 13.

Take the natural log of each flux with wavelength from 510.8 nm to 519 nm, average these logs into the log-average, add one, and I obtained 3.92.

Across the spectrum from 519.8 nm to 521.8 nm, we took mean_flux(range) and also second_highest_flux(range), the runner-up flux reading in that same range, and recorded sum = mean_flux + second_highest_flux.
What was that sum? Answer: 38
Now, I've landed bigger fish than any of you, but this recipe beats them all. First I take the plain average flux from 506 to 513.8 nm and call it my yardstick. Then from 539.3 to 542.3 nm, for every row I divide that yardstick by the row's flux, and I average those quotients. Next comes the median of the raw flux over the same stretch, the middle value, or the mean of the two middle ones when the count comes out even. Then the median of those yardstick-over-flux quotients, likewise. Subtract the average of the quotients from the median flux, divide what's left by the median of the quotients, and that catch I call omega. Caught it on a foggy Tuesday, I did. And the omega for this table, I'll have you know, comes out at 19.7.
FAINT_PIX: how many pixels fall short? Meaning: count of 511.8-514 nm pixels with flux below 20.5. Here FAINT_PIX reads 9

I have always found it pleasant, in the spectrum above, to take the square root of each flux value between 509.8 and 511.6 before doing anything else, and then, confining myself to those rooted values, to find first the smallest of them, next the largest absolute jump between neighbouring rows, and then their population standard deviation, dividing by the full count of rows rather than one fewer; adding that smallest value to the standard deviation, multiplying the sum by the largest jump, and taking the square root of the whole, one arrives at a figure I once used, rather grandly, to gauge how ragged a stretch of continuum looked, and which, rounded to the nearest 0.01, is 0.71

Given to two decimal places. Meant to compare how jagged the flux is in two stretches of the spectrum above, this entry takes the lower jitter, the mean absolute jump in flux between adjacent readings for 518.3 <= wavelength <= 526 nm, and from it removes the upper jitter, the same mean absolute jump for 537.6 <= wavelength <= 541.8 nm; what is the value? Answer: -0.10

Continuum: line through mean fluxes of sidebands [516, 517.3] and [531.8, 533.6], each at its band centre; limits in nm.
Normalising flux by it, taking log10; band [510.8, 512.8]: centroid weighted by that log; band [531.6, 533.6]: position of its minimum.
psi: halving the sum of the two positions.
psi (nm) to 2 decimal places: 522.22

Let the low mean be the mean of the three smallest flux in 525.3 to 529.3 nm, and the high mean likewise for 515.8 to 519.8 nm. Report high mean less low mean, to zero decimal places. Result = -2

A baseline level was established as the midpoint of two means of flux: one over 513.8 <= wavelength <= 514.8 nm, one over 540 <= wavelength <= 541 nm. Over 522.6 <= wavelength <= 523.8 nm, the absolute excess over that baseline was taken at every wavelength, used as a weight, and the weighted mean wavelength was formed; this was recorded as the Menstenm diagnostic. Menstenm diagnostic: 522.96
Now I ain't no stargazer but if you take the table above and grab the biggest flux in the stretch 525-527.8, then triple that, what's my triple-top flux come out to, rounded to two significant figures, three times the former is 63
